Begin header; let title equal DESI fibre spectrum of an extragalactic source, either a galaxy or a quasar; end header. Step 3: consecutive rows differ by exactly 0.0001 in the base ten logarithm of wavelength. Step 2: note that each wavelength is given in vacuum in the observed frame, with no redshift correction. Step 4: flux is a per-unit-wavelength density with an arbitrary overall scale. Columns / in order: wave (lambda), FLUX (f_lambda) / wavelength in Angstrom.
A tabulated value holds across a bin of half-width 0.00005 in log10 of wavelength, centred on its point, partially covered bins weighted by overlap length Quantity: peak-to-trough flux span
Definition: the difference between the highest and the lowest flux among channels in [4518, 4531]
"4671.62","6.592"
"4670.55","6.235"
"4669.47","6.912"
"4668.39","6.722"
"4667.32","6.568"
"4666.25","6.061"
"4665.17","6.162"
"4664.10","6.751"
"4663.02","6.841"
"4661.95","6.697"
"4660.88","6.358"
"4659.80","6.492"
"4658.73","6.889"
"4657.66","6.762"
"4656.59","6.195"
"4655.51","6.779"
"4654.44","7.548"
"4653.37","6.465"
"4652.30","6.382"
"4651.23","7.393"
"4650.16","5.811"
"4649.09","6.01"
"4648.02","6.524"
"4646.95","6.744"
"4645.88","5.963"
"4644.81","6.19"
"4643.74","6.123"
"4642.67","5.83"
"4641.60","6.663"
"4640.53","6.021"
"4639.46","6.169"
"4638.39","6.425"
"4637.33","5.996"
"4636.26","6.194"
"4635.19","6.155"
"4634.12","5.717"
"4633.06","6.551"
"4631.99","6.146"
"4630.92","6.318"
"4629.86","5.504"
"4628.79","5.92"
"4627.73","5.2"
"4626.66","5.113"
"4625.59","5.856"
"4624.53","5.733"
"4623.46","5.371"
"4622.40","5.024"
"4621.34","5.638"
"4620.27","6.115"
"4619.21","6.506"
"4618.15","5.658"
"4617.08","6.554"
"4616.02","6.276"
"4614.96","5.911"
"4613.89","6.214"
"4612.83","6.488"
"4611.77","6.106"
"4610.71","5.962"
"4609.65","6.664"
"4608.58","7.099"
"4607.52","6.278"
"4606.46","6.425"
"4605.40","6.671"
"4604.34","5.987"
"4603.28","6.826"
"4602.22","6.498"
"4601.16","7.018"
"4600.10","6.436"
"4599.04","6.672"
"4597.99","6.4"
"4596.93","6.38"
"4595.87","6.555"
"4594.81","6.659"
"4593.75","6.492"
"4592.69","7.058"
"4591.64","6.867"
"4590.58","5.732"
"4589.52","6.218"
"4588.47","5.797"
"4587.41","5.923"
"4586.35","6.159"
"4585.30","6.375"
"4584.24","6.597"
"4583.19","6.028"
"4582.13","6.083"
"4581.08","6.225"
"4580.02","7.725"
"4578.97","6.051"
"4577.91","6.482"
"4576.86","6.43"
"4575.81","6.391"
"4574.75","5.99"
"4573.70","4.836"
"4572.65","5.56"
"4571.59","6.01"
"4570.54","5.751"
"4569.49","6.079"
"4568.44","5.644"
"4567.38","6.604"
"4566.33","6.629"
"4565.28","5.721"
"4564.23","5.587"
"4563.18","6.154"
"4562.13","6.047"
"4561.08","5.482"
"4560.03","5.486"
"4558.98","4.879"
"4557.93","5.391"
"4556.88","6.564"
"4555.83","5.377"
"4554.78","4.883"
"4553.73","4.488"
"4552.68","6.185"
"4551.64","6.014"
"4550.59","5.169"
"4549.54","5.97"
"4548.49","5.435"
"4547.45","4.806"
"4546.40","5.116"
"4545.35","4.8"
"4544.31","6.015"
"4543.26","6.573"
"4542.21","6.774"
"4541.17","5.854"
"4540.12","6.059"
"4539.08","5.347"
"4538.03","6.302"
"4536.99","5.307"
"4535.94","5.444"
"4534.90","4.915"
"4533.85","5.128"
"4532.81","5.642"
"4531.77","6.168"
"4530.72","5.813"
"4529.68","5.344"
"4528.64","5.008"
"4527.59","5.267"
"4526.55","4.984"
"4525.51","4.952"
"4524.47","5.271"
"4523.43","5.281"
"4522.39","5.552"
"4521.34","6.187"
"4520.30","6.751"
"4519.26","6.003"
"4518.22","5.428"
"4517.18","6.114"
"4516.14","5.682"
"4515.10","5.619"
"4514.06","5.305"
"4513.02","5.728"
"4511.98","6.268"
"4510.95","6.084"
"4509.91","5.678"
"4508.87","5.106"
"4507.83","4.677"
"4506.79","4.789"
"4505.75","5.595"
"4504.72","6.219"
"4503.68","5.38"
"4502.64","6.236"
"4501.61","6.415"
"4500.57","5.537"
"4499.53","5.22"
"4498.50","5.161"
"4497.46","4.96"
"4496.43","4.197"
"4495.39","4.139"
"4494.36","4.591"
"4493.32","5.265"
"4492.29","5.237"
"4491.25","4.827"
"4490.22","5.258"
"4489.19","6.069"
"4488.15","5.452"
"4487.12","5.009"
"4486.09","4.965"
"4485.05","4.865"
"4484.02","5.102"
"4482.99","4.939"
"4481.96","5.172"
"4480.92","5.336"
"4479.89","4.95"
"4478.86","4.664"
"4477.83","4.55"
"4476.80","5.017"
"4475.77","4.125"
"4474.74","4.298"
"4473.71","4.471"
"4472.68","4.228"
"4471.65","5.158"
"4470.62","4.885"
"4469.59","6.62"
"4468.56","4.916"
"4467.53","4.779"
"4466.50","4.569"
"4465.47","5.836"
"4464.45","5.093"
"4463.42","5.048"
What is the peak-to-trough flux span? 1.8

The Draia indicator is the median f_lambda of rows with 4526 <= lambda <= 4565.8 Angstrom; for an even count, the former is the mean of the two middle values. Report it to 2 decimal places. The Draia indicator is 5.46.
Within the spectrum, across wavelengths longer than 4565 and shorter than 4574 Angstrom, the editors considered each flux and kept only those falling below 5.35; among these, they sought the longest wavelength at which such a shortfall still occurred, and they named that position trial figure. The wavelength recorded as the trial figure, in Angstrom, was 4573.70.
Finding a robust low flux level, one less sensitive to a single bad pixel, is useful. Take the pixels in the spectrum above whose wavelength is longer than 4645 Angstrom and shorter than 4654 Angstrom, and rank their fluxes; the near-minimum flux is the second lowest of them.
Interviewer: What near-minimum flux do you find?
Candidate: 5.963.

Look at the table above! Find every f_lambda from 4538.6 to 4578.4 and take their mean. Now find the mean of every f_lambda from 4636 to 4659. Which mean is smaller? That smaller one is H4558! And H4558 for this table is 5.8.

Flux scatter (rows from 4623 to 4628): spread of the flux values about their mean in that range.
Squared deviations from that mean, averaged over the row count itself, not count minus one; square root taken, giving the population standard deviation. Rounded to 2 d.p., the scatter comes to 0.29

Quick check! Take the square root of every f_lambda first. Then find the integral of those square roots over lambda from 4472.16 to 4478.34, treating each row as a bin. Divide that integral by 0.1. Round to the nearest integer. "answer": 130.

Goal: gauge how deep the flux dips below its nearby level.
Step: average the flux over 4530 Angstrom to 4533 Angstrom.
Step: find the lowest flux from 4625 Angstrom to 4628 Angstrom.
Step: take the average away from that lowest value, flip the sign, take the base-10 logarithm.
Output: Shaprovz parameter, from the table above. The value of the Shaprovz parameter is -0.12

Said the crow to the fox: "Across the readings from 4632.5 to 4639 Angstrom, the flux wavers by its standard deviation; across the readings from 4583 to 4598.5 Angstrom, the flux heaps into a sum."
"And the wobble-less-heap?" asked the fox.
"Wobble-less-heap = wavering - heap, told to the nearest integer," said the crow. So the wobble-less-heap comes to -95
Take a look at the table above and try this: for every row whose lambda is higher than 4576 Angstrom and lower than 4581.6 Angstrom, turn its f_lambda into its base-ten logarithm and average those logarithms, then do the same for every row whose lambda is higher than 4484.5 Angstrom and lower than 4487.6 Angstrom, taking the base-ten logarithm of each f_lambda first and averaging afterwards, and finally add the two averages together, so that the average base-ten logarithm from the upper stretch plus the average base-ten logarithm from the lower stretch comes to 1.51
